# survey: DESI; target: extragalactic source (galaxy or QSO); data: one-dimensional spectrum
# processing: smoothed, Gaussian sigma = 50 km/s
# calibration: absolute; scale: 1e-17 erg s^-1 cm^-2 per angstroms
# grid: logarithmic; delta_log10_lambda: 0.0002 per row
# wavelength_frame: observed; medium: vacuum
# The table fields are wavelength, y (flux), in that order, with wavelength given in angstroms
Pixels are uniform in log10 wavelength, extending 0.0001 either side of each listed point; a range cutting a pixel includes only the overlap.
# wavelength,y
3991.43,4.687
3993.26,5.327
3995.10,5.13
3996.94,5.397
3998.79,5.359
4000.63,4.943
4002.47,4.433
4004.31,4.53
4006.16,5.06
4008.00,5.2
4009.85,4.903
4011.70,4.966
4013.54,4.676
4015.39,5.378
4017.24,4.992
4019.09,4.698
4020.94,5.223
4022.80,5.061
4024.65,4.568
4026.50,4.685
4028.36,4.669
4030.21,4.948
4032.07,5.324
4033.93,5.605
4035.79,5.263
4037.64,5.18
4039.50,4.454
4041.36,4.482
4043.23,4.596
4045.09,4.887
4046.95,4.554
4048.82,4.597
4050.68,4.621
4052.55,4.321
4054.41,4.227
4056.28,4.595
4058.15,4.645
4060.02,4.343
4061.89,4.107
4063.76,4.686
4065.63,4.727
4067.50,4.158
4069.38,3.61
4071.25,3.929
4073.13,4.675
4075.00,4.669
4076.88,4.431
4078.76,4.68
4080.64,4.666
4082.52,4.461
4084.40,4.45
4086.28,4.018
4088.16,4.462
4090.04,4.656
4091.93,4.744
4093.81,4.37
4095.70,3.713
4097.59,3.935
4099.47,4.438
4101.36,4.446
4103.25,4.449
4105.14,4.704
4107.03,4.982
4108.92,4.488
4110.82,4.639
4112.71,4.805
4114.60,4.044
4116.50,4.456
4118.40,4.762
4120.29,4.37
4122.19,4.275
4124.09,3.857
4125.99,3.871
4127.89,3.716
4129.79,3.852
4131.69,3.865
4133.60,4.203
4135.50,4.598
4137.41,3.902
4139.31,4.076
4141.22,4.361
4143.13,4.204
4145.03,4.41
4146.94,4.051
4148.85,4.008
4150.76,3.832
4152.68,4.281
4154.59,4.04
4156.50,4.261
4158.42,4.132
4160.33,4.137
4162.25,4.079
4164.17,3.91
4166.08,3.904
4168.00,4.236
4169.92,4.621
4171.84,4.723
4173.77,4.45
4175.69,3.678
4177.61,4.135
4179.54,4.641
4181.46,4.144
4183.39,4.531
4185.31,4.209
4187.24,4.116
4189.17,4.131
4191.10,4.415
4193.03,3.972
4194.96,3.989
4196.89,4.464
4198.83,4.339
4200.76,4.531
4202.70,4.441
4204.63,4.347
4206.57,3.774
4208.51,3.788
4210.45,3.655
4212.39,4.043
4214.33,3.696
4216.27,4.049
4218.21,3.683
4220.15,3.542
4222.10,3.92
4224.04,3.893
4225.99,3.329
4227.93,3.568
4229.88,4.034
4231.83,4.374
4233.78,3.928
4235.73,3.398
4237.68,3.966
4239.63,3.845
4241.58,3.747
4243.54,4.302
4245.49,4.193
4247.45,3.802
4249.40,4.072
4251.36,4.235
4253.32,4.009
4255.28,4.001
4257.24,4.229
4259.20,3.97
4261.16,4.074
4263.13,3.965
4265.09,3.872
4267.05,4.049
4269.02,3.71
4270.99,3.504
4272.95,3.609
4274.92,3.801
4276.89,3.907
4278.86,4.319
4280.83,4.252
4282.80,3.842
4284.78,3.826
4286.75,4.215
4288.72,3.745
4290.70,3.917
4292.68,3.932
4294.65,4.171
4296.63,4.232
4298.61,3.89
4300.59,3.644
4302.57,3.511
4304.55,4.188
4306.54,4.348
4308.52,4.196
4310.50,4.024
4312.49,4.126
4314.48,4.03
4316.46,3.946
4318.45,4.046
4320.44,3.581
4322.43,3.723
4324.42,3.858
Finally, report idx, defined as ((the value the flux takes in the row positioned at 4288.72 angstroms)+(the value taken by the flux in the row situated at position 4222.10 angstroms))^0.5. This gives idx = 2.77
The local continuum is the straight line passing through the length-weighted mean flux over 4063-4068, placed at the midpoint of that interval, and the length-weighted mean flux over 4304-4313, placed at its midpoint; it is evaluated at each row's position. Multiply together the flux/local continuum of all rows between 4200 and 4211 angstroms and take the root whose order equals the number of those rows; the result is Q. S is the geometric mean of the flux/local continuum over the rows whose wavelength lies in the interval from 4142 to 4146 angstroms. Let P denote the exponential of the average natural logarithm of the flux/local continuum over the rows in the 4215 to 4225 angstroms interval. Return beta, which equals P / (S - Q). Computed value 28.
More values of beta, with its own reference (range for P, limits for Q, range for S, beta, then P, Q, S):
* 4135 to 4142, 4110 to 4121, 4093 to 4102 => -12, 0.95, 1.01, 0.93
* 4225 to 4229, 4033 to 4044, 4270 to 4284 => -5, 0.80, 1.07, 0.92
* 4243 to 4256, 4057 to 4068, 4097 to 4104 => -62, 0.96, 0.97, 0.96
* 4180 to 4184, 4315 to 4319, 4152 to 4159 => -74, 0.99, 0.96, 0.95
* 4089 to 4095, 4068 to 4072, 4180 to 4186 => 7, 1.02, 0.83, 0.98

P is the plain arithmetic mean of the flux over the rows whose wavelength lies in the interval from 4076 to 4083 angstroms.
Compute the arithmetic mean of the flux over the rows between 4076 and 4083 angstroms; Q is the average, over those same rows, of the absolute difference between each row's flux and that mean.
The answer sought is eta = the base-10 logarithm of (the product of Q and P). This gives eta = -0.29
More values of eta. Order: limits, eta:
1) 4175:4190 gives -0.08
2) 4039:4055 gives -0.20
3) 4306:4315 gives -0.37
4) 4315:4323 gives -0.18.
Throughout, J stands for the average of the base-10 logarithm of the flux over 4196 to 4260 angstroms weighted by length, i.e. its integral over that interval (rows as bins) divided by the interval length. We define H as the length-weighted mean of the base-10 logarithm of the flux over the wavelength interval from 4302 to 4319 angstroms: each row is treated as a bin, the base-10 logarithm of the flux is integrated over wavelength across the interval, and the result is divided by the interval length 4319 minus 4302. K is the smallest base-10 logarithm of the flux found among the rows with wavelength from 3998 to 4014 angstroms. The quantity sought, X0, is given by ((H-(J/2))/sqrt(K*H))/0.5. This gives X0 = 0.99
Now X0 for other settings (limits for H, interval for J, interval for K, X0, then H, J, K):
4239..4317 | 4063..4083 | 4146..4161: 0.94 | 0.60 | 0.64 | 0.58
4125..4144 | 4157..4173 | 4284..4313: 1.03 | 0.61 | 0.62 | 0.55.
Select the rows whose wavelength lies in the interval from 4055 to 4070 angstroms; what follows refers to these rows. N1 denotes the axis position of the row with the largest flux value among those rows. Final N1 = 4065.63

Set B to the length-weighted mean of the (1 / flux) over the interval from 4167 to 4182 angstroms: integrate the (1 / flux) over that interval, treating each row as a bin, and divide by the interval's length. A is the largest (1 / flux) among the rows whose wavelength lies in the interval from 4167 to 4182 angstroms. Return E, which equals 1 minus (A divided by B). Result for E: -0.17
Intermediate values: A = 0.272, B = 0.232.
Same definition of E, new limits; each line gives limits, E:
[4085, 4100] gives -0.15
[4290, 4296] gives -0.03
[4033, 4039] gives -0.02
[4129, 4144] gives -0.07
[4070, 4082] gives -0.14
